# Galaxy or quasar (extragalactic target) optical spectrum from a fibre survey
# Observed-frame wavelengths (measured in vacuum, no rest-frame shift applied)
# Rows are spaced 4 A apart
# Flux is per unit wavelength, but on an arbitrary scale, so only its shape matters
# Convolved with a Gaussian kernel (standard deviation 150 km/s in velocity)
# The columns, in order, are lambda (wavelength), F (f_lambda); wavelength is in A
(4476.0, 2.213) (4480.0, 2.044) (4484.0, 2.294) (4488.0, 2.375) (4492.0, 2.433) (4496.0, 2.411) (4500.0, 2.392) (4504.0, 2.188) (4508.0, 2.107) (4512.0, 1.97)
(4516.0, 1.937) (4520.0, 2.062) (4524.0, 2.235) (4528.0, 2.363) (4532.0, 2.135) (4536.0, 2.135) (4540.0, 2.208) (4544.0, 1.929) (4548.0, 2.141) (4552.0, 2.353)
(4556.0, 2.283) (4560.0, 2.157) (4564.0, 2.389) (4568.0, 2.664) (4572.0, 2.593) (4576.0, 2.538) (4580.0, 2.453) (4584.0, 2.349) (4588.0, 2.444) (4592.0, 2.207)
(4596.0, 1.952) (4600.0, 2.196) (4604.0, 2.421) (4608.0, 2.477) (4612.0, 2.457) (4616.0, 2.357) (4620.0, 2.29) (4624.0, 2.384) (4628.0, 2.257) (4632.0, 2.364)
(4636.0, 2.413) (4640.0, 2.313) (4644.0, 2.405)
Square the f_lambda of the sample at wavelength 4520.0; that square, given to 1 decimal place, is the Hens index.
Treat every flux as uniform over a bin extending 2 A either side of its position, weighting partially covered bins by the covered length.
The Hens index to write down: 4.3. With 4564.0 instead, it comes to 5.7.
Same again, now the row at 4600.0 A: 4.8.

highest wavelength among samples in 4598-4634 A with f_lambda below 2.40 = 4632.0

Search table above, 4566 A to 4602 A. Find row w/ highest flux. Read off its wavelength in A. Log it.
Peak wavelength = 4568.0 A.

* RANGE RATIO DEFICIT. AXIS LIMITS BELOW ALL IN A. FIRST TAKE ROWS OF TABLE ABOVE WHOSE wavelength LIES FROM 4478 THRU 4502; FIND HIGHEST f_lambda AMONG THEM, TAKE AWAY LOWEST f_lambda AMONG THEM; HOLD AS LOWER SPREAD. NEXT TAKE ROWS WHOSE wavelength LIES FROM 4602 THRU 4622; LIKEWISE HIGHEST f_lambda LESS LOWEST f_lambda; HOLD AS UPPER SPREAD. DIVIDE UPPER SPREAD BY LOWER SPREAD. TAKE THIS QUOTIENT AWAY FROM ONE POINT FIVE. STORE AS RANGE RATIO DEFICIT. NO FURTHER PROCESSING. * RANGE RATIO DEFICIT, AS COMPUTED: 1.02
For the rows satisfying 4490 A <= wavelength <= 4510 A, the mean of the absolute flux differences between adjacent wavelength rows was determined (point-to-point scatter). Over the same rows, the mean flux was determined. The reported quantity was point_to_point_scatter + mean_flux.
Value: 2.39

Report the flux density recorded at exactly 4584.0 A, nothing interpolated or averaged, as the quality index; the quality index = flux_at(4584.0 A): 2.349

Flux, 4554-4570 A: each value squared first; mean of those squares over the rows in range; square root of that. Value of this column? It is 2.38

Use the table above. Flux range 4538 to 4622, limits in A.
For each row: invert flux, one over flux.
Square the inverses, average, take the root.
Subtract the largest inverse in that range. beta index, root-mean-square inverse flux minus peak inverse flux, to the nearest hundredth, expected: -0.08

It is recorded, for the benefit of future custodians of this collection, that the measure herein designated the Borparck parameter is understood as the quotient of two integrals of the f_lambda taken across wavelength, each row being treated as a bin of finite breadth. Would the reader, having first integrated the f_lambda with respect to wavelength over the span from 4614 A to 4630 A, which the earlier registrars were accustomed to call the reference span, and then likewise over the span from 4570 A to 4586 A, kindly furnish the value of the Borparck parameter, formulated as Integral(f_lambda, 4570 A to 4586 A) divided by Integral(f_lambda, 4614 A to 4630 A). 1.07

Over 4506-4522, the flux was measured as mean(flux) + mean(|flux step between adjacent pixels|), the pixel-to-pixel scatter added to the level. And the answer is 2.12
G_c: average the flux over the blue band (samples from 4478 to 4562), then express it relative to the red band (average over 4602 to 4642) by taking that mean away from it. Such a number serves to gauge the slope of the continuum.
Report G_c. -0.18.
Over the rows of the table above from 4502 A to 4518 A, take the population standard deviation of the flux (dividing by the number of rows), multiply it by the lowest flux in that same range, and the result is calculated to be 0.20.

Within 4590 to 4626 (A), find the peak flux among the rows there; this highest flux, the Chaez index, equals 2.477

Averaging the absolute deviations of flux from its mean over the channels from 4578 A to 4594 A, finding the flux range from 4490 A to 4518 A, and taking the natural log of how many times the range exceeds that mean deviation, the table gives 1.76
